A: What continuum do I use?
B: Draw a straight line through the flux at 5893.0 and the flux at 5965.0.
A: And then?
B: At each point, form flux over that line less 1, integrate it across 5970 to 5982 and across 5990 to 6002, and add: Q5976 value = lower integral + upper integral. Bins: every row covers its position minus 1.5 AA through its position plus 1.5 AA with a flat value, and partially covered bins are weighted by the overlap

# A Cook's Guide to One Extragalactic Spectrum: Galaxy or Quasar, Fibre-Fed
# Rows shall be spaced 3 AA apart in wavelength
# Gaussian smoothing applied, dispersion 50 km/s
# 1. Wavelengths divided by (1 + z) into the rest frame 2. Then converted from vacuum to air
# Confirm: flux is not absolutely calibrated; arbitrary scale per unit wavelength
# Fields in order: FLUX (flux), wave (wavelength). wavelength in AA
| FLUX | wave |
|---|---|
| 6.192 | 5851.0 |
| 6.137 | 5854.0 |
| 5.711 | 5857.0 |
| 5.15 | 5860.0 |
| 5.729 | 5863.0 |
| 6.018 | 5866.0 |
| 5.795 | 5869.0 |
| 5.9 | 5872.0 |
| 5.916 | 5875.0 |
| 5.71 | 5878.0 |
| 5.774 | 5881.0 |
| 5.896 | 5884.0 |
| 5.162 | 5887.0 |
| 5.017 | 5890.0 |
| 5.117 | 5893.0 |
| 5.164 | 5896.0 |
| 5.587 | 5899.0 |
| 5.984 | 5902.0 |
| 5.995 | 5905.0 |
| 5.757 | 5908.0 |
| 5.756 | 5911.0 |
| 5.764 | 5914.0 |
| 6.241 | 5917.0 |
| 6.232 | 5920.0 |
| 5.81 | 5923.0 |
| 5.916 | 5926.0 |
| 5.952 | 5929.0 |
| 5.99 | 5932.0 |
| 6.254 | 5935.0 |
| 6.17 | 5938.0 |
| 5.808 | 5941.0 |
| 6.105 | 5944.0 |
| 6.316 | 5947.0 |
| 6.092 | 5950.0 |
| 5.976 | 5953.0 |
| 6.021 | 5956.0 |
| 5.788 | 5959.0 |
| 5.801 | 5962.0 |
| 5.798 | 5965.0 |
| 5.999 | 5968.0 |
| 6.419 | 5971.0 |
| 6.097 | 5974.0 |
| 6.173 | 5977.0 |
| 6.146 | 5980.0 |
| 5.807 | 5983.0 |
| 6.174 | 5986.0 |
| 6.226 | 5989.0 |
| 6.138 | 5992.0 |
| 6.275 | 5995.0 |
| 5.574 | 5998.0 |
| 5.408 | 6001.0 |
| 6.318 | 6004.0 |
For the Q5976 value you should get 0.2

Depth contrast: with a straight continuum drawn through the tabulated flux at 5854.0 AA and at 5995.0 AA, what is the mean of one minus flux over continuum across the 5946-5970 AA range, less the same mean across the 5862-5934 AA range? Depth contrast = -0.026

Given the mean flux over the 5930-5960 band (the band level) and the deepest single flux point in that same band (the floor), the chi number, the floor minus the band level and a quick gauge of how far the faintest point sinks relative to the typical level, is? -0.3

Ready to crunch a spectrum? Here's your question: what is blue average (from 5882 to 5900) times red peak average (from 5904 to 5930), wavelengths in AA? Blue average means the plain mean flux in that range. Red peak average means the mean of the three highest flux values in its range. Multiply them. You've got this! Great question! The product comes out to 32.8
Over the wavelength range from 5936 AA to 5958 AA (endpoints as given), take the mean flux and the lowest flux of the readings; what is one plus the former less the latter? 1.26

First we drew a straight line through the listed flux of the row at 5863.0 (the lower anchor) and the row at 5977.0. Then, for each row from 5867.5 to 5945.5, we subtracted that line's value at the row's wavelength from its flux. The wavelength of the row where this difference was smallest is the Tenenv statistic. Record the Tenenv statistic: 5890.0 AA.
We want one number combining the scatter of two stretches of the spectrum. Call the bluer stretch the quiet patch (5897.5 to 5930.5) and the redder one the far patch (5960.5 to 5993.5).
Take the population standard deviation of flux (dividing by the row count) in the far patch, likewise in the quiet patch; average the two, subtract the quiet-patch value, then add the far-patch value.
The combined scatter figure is 0.19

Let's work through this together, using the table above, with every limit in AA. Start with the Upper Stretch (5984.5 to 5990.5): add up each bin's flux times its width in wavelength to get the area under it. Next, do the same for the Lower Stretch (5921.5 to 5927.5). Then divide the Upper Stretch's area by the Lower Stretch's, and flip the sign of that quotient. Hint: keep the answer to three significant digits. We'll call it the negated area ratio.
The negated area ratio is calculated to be -1.06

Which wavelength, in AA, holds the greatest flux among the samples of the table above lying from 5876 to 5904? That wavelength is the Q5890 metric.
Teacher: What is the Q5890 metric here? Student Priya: 5902.0 AA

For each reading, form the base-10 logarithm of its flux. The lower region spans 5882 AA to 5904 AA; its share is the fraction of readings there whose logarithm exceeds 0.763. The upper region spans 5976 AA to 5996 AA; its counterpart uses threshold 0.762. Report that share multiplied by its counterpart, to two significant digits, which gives 0.29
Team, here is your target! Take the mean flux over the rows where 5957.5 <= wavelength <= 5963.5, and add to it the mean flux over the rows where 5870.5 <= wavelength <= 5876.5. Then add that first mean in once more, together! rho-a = 17.5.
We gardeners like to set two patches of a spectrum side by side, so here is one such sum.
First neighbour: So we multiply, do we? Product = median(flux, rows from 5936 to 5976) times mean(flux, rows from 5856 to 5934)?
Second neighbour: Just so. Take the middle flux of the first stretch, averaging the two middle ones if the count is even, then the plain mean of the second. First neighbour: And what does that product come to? 34.5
